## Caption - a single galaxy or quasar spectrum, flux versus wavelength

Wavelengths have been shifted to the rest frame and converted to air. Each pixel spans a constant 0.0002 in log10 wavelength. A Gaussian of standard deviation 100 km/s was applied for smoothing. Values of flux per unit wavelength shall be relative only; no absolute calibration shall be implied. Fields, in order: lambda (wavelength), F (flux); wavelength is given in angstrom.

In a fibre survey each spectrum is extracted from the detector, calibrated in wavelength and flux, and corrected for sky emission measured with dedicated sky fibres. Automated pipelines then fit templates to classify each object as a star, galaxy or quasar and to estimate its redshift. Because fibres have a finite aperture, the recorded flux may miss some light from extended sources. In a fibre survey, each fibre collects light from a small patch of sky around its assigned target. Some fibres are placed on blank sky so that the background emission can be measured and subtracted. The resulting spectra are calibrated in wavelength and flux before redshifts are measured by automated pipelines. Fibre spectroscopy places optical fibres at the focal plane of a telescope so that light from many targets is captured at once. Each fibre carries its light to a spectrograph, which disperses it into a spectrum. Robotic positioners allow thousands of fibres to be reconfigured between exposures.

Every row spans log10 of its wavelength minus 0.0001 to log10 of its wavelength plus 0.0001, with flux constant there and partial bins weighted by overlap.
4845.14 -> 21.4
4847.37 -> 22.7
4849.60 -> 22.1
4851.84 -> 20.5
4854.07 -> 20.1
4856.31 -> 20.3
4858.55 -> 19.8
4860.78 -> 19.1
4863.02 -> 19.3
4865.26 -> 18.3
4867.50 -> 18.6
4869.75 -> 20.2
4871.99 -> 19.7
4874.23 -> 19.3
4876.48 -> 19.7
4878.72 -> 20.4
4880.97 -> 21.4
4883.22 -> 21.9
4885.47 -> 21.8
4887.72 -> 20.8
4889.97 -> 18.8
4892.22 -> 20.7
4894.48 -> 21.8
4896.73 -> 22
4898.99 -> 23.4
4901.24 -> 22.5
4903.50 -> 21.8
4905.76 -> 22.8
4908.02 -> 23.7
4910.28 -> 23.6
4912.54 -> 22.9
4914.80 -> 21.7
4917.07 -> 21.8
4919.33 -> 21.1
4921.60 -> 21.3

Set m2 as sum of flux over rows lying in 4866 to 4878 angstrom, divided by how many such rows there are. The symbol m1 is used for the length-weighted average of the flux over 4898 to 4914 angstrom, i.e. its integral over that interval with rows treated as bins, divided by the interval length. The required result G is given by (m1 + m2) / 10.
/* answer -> 4.24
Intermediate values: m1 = 22.9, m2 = 19.5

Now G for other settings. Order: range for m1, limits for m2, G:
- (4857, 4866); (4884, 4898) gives 4.02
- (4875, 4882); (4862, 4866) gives 3.92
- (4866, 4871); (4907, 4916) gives 4.23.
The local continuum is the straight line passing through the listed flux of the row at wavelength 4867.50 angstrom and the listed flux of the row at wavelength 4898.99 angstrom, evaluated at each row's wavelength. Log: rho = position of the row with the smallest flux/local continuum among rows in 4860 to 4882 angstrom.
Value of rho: 4874.23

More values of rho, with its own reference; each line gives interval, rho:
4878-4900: 4889.97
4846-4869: 4867.50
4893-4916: 4914.80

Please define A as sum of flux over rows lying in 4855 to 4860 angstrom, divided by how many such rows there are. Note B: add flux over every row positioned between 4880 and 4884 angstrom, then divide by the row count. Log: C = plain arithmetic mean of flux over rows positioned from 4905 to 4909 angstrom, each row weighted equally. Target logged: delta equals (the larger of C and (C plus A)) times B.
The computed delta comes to 937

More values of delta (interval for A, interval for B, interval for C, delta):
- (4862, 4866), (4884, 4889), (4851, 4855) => 833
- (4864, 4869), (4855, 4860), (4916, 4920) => 800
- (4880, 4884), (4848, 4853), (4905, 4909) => 956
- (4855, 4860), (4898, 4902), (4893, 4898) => 963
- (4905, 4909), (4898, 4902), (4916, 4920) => 1026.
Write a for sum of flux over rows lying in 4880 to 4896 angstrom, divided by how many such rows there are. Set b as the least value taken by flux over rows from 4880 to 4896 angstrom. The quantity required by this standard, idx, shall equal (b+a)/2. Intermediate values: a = 21.0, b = 18.8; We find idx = 19.9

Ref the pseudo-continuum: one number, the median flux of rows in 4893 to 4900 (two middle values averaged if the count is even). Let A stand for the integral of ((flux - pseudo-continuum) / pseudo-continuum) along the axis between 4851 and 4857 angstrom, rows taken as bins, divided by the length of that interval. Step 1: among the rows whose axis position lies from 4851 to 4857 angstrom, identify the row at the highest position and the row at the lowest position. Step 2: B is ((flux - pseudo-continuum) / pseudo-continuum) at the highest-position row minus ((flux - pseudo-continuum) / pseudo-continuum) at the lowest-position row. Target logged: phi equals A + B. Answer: -0.09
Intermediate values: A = -0.08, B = -0.01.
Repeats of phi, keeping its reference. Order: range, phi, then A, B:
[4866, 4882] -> 0.03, -0.10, 0.13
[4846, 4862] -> -0.22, -0.06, -0.16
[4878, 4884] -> 0.03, -0.03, 0.07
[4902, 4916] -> 0.03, 0.03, 0.00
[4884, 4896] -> -0.05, -0.05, 0.00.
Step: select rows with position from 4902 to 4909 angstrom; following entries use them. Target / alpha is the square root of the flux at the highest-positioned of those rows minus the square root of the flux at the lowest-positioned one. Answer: 0.20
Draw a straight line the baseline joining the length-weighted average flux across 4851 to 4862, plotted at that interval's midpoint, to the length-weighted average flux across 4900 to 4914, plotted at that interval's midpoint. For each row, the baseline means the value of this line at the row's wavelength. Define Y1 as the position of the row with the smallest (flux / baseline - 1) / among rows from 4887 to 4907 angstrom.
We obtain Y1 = 4889.97 angstrom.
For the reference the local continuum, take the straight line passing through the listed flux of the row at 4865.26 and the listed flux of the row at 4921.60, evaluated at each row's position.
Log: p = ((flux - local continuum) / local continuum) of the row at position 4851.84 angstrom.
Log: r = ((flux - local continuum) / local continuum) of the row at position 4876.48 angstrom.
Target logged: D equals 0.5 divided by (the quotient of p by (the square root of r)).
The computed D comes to 0.6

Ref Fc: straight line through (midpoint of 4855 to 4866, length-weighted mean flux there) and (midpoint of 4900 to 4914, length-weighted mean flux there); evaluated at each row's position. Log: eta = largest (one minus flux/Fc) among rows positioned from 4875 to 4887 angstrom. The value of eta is 0.044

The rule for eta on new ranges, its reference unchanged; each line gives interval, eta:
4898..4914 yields 0.036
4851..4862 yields 0.017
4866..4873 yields 0.067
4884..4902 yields 0.130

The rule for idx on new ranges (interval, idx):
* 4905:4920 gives 21.8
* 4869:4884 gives 19.8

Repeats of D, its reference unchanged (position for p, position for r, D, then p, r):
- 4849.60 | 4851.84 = 0.8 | 0.27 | 0.17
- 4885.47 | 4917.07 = 0.7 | 0.13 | 0.04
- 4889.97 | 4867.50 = -1.2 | -0.04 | 0.01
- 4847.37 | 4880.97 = 0.6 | 0.31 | 0.12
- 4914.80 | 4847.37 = 7.6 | 0.04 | 0.31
